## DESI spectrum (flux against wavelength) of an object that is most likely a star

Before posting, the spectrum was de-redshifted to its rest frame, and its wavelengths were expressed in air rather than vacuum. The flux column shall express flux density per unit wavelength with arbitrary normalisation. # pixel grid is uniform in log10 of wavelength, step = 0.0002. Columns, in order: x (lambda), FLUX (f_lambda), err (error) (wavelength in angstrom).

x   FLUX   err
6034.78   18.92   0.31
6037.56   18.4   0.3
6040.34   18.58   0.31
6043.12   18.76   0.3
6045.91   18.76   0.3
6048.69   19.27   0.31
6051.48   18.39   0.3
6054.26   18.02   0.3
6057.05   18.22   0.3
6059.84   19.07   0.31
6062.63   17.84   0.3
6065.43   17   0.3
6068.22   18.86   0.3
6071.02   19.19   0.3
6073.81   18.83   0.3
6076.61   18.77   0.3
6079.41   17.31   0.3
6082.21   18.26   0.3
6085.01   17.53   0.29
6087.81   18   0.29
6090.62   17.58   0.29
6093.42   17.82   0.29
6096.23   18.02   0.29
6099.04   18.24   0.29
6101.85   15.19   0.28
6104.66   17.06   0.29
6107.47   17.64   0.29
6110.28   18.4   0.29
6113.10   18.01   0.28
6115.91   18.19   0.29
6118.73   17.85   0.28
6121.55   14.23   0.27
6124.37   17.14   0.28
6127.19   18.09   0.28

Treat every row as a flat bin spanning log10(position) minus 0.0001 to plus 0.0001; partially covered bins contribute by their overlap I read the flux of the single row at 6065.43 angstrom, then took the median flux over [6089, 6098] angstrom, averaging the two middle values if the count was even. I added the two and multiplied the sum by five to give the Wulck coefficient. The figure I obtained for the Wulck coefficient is 174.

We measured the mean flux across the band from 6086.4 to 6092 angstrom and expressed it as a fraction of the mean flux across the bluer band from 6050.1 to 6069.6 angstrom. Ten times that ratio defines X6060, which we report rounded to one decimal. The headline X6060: 9.8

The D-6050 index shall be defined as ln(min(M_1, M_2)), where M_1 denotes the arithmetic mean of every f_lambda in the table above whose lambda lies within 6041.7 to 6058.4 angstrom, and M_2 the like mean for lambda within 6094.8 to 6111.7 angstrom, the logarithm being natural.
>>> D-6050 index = 2.86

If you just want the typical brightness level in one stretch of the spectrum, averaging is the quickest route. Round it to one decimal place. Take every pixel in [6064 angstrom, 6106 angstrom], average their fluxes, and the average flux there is 17.8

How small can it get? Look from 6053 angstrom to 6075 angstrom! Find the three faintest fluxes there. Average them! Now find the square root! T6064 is 4.20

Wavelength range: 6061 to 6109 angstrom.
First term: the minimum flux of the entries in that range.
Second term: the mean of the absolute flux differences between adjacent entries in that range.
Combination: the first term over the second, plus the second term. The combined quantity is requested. 18.7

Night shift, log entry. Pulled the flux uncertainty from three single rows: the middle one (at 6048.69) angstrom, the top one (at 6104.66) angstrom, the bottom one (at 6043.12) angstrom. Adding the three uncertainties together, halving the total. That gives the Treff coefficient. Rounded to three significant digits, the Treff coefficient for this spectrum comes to 0.450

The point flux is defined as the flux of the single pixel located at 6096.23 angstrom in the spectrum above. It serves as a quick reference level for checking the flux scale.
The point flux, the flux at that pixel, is 18.02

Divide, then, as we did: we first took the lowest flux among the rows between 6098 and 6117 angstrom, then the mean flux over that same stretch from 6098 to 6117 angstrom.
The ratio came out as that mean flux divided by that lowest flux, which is 1.15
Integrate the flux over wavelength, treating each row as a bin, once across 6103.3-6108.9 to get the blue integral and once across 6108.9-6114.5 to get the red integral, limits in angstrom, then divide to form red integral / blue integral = 1.05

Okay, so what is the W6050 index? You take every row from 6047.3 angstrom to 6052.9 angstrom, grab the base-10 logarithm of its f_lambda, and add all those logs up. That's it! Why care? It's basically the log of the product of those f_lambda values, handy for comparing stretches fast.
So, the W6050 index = 3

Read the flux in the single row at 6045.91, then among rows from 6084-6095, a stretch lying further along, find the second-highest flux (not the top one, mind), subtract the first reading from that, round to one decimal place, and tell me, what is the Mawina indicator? -0.9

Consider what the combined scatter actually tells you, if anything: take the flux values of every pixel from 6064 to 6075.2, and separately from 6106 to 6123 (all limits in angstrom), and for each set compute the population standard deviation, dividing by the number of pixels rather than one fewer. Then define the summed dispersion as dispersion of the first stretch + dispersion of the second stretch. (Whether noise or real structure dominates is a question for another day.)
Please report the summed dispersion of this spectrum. 2.3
